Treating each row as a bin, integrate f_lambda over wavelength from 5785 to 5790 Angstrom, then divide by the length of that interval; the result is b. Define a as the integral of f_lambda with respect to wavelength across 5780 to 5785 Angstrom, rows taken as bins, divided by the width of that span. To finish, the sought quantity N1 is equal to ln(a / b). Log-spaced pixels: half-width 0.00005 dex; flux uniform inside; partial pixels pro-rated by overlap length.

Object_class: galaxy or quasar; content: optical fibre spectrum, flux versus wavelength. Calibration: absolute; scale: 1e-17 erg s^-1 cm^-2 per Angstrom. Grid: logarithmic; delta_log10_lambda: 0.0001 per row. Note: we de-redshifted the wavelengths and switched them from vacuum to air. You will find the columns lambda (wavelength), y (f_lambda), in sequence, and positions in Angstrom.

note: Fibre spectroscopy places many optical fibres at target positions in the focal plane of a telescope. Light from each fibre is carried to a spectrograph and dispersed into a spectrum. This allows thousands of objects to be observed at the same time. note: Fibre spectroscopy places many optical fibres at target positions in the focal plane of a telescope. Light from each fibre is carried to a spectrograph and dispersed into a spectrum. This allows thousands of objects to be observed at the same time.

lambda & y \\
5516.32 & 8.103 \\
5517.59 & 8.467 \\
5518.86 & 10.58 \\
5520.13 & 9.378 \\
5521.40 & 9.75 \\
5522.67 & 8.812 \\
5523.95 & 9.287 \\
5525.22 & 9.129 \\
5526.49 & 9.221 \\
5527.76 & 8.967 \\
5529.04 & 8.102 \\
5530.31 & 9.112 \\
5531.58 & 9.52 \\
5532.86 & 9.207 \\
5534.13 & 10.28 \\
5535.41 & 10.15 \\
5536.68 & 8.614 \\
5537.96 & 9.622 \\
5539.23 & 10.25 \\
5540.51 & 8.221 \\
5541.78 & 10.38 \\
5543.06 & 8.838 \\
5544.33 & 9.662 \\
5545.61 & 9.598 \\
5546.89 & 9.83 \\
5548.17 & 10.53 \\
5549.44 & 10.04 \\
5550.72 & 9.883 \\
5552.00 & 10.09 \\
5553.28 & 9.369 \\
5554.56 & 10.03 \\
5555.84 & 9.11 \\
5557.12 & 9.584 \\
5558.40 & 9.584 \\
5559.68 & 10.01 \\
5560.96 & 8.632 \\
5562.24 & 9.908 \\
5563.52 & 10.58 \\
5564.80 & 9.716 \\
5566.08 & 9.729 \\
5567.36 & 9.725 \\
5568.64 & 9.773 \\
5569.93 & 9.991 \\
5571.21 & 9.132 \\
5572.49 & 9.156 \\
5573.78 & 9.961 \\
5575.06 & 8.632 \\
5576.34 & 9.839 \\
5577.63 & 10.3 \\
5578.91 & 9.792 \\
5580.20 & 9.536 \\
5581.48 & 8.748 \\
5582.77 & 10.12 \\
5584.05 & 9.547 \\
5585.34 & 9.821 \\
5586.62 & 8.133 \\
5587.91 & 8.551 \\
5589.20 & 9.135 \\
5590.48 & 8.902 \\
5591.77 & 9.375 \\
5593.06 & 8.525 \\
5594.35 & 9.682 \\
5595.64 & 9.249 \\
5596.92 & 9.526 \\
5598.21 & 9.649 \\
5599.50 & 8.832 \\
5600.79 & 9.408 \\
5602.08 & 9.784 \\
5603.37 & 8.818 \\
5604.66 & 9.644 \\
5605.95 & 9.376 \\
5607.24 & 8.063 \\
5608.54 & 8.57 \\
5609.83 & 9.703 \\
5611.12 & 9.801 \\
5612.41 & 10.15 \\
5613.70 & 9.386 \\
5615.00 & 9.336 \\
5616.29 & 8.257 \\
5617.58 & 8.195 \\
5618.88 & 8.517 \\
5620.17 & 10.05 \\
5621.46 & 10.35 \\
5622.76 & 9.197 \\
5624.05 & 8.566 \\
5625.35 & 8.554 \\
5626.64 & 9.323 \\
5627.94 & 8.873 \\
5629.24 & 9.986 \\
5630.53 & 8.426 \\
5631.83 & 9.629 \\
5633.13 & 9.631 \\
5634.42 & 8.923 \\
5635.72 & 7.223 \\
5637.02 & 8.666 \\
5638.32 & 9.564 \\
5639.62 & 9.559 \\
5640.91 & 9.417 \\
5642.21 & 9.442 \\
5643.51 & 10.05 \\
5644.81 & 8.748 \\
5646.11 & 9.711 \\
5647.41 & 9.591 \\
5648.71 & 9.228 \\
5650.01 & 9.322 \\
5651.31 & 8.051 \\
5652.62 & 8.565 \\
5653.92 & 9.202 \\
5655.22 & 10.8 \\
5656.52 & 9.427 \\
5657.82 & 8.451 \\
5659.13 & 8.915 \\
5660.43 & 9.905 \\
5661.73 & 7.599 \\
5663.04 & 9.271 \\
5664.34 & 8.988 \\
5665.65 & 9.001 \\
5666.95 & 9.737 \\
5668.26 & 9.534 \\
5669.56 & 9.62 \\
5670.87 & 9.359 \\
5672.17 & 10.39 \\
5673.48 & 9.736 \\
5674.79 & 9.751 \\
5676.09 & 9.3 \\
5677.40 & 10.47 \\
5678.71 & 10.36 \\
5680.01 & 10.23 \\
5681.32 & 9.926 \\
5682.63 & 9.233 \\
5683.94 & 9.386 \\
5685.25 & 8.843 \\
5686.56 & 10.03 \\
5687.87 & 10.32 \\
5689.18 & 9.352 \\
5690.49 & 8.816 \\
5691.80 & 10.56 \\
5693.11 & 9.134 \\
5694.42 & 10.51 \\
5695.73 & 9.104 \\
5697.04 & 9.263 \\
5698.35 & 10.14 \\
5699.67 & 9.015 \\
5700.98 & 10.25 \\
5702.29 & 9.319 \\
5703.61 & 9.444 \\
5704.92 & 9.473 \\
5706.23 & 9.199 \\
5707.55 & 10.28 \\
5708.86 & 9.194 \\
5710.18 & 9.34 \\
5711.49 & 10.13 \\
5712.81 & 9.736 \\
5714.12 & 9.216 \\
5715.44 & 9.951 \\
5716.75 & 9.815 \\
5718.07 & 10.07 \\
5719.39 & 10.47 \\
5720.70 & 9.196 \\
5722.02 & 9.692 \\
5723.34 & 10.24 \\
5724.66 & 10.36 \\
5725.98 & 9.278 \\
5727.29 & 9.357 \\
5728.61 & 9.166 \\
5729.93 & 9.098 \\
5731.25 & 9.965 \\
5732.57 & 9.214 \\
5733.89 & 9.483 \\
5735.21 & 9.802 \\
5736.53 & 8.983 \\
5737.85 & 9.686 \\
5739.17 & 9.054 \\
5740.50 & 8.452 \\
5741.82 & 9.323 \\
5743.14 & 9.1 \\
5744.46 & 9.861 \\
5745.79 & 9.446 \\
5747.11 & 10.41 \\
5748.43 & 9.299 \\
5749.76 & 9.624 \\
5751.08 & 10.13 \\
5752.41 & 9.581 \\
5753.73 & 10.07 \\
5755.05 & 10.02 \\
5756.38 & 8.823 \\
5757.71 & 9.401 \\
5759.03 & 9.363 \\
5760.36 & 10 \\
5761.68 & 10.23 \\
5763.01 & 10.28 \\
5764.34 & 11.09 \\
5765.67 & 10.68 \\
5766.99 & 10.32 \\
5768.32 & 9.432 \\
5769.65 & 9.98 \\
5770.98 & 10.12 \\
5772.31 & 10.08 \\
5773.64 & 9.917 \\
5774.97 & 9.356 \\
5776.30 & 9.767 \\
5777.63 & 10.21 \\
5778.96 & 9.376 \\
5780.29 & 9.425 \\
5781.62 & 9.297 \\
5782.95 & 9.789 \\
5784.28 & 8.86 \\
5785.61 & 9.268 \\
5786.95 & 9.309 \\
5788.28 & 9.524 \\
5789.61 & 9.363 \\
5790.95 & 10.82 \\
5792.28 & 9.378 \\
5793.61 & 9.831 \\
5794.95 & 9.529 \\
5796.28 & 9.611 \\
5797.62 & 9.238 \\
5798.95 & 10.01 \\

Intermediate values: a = 9.35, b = 9.36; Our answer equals -0.002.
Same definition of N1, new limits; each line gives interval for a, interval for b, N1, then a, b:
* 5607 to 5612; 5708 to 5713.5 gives -0.050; 9.16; 9.63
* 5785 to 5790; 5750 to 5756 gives -0.054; 9.36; 9.88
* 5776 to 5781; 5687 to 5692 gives -0.001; 9.69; 9.70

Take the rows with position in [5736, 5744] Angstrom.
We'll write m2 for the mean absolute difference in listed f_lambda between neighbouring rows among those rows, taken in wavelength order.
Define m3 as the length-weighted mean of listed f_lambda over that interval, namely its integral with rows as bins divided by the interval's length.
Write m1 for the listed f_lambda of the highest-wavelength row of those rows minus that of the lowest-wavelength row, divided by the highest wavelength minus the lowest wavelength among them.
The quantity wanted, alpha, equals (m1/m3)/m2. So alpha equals 0.00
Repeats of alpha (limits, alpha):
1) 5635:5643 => 0.08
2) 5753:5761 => 0.00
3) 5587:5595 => 0.03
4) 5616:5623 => 0.02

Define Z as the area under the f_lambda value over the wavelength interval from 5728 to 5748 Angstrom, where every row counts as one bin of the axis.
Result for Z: 188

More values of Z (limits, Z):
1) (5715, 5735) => 194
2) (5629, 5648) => 175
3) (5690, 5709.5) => 187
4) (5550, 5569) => 185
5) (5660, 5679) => 181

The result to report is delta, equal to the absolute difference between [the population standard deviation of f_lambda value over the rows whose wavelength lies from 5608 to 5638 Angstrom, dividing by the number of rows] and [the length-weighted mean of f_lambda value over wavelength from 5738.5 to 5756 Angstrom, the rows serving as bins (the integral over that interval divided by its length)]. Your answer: 8.8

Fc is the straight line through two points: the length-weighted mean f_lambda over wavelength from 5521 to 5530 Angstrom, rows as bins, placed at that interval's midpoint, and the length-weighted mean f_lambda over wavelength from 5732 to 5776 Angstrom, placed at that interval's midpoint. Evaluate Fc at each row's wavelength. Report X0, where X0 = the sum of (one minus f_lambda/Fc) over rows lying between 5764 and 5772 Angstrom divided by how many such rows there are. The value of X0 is -0.05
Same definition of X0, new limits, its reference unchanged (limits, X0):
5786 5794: 0.01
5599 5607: -0.01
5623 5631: 0.04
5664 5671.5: 0.01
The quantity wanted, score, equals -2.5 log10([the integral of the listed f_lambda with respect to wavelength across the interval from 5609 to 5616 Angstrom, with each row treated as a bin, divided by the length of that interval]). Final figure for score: -2.45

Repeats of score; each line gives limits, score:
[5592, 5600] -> -2.42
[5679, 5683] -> -2.49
